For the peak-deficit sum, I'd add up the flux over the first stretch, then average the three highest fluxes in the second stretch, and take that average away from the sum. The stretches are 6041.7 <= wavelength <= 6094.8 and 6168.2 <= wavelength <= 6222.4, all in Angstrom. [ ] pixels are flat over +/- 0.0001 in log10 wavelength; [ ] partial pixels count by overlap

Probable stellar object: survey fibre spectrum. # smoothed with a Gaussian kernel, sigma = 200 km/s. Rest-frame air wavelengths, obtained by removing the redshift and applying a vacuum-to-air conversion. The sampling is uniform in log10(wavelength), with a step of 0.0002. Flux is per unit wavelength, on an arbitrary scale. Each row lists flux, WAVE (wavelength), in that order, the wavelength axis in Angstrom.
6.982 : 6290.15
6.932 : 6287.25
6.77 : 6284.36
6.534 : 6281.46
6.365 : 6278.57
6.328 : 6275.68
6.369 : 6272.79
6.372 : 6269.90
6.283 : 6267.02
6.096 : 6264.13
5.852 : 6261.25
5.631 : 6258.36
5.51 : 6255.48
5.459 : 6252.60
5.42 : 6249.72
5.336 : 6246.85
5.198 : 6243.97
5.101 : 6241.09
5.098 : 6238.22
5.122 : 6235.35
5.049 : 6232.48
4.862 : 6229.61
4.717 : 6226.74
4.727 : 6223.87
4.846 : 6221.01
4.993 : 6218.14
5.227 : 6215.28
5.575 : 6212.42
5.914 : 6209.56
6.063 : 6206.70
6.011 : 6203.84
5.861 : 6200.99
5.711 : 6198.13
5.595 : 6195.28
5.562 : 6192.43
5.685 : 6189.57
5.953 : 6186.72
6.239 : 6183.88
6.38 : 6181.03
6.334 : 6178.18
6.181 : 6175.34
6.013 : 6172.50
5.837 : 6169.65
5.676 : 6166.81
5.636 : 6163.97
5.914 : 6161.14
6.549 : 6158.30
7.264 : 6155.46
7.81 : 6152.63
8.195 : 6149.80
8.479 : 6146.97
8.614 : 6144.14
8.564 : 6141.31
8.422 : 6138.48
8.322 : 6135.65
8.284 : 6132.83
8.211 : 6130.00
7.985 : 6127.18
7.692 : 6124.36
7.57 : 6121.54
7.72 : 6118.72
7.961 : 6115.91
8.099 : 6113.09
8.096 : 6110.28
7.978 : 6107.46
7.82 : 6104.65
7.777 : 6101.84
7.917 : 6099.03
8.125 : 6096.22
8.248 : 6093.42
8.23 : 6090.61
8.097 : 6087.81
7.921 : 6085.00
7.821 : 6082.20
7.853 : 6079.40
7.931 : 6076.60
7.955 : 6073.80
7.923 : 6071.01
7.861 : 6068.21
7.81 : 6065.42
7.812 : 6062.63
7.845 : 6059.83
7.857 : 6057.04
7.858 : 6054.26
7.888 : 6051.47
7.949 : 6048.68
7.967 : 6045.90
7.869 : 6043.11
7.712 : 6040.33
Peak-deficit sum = 144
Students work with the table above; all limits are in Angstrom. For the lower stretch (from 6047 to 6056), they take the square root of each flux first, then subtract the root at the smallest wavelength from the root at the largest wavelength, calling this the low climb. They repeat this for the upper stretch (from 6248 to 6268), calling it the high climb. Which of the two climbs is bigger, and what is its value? 0.18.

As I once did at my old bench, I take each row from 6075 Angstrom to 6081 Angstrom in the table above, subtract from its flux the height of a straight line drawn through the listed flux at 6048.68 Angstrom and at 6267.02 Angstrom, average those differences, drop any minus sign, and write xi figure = 0.17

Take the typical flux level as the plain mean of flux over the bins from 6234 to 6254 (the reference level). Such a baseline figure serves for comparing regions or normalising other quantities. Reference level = 5.2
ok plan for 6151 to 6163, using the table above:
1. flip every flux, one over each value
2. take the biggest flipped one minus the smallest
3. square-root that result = 0.20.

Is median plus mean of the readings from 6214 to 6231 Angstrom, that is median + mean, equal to 10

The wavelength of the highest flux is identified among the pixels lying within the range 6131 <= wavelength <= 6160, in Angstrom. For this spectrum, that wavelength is 6144.14 Angstrom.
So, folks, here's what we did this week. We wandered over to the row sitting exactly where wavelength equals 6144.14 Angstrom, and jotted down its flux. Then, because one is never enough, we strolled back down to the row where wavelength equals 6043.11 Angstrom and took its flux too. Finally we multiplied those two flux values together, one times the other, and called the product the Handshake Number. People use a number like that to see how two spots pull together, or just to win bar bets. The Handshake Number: 68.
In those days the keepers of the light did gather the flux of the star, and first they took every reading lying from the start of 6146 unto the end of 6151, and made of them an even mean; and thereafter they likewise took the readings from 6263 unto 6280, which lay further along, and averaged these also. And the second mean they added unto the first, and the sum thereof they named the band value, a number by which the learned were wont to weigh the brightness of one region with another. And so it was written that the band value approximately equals 14.6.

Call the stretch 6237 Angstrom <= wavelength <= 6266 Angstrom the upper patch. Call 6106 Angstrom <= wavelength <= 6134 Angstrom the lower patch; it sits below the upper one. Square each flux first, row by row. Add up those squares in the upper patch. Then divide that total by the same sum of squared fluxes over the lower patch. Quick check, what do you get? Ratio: 0.5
